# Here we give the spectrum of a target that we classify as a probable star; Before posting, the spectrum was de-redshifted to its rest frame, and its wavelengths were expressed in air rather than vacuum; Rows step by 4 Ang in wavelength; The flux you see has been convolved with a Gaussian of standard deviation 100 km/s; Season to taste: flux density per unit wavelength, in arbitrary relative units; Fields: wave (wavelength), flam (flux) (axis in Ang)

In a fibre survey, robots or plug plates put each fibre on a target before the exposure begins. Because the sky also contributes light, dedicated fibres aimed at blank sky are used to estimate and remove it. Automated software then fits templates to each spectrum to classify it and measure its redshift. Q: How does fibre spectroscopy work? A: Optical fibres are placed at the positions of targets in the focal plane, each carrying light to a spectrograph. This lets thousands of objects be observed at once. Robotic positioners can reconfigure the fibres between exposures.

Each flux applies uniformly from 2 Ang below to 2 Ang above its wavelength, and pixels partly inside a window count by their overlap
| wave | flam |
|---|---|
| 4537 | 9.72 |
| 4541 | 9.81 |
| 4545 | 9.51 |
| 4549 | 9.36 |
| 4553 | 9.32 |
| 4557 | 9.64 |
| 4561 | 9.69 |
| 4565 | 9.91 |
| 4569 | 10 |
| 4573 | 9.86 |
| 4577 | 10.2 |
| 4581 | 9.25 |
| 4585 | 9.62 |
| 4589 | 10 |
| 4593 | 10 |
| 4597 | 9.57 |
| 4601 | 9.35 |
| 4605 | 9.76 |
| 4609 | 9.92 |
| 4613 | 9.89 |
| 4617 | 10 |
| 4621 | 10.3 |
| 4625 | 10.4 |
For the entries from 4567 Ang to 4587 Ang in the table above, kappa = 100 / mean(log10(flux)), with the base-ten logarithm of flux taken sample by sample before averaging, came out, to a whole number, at 101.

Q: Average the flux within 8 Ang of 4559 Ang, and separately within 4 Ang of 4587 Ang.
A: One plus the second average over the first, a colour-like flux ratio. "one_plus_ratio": 2.02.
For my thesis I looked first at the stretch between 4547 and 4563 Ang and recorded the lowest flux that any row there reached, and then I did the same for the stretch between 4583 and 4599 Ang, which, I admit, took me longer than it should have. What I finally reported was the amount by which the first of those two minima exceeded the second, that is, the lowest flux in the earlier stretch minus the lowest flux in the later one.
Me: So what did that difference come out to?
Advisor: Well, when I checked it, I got -0.25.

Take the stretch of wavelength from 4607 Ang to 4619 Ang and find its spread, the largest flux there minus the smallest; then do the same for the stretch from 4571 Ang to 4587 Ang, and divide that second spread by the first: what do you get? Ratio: 8.6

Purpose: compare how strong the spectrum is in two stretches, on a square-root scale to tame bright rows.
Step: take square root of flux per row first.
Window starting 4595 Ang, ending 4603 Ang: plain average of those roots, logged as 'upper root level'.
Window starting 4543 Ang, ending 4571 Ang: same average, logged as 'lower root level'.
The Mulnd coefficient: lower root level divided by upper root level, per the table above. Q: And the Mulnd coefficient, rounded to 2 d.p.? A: 1.01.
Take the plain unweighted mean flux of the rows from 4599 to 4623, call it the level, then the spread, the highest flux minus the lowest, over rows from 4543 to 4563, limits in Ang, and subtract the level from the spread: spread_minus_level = -9.5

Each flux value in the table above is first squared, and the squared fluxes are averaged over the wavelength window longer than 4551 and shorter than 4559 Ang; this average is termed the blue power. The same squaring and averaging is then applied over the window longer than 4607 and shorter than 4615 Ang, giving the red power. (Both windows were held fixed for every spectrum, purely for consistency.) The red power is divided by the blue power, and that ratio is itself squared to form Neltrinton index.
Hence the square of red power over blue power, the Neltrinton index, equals 1.19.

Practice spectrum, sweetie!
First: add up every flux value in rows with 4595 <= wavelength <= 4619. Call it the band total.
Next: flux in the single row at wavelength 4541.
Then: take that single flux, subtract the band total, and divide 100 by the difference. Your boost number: -2.1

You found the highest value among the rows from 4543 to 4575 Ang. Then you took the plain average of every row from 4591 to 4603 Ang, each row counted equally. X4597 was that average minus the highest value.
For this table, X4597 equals -0.4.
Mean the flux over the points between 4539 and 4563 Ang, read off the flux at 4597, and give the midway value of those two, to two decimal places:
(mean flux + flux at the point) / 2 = 9.56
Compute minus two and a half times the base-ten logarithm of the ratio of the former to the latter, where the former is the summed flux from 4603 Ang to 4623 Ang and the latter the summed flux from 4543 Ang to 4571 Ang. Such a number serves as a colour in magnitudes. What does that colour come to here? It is 0.33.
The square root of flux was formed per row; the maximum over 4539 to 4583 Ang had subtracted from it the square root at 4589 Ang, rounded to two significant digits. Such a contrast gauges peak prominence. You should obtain 0.031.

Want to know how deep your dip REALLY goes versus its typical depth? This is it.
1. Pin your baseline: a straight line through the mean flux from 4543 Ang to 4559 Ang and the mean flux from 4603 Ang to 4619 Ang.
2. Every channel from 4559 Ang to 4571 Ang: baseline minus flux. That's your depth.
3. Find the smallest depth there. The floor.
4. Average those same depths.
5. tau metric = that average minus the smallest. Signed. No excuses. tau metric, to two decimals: 0.10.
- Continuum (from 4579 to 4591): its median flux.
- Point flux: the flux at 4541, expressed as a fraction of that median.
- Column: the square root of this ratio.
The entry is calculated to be 1.01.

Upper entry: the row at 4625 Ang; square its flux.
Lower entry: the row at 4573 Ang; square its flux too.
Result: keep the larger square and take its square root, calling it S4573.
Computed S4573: 10.4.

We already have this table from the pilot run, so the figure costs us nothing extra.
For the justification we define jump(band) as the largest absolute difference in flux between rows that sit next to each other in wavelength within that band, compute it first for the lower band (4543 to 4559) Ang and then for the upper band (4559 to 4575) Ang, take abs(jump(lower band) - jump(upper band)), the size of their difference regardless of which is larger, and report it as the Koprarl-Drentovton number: 0.10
